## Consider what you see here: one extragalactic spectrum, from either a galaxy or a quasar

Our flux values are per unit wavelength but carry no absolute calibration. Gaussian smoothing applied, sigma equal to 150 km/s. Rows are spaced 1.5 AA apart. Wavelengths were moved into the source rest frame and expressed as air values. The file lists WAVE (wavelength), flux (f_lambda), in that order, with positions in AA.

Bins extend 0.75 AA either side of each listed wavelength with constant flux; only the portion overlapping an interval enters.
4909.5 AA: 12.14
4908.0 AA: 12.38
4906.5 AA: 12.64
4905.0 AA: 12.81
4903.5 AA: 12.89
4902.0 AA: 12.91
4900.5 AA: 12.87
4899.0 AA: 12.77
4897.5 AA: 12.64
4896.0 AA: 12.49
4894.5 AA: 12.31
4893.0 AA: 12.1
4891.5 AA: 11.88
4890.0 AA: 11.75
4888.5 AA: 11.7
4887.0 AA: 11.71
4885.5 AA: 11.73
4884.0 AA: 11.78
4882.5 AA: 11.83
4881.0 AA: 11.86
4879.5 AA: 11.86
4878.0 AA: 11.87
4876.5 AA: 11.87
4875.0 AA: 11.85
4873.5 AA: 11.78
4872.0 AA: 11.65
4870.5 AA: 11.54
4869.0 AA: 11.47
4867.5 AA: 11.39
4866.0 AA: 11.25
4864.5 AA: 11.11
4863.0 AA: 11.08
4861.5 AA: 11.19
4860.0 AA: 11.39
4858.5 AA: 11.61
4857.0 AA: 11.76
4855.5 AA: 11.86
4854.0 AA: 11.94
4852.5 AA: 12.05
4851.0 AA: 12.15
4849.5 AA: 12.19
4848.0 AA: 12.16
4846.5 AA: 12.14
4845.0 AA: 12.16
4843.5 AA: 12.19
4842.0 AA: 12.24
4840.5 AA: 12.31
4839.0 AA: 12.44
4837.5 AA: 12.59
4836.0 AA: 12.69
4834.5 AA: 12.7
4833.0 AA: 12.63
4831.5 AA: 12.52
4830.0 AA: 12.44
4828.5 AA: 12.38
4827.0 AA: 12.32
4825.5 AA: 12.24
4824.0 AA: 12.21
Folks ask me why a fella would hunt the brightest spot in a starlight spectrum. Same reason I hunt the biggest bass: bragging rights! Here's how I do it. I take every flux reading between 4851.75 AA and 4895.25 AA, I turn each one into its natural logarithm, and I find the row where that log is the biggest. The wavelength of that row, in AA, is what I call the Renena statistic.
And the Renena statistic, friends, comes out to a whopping 4894.5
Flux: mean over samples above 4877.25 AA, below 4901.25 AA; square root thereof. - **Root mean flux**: 3.47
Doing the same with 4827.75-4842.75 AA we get 3.53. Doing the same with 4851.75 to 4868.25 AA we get 3.39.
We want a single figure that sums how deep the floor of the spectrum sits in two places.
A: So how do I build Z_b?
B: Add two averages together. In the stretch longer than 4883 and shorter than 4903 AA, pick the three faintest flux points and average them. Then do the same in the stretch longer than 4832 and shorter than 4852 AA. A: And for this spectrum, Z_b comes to 23.9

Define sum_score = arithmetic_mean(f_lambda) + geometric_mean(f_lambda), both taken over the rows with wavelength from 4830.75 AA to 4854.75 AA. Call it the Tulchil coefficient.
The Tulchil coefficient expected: 24.6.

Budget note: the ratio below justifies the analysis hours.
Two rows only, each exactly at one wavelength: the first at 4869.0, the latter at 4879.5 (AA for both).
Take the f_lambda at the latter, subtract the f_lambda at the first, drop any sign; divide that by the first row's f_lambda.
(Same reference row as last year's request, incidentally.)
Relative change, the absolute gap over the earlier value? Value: 0.034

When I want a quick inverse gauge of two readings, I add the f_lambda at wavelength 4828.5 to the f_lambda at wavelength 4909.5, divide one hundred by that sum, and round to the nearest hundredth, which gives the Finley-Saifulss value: 4.08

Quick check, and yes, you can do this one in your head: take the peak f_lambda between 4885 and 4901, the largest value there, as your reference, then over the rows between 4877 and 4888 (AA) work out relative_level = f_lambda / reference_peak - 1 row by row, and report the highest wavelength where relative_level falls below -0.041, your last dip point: 4887.0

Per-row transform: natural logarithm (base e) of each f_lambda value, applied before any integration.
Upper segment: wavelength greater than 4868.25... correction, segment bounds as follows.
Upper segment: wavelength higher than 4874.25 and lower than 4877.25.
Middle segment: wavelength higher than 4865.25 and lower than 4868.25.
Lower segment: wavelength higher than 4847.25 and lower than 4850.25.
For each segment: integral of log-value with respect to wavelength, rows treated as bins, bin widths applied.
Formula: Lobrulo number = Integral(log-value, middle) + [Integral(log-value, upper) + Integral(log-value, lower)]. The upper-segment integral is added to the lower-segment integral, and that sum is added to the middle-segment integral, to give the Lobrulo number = 22.2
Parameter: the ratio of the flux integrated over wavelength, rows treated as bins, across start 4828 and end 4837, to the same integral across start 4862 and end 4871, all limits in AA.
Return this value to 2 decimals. 1.11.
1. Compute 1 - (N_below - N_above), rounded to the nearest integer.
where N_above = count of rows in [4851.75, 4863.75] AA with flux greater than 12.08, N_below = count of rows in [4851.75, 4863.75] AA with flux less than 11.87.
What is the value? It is -5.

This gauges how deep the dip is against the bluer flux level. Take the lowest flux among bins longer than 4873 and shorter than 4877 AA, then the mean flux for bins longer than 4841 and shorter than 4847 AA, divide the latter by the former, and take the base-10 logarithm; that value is 0.015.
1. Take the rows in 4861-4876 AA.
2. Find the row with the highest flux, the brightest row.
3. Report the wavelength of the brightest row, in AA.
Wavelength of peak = 4875.0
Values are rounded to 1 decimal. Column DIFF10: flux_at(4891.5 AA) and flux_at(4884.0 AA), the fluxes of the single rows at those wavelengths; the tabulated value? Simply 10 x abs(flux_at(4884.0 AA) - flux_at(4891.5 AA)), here 1.0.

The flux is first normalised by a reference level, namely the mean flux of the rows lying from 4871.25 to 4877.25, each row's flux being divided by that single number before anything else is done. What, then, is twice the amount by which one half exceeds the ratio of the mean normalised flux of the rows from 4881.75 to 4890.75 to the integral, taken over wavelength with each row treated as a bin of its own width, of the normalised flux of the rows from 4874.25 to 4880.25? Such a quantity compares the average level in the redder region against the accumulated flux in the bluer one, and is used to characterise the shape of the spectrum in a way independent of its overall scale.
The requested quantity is 0.67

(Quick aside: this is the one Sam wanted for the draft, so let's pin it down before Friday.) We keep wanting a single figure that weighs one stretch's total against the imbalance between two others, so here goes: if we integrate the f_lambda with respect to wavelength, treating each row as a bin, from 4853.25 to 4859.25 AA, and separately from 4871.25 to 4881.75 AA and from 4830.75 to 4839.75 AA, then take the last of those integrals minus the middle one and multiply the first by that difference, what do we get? -761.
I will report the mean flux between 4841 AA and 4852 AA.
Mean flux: 12.2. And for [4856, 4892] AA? 11.6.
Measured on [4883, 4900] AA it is 12.1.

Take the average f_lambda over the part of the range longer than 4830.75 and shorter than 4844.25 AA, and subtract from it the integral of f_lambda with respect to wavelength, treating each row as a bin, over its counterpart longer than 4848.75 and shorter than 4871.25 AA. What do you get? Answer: -248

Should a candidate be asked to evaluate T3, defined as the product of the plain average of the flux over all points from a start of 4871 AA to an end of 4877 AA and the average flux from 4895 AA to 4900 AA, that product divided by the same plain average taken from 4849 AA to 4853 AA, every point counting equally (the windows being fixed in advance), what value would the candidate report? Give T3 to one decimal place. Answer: 12.3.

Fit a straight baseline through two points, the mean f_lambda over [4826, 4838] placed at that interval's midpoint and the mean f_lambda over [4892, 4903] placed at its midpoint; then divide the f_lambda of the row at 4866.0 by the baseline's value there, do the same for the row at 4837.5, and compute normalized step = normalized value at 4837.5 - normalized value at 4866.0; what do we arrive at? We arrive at 0.11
